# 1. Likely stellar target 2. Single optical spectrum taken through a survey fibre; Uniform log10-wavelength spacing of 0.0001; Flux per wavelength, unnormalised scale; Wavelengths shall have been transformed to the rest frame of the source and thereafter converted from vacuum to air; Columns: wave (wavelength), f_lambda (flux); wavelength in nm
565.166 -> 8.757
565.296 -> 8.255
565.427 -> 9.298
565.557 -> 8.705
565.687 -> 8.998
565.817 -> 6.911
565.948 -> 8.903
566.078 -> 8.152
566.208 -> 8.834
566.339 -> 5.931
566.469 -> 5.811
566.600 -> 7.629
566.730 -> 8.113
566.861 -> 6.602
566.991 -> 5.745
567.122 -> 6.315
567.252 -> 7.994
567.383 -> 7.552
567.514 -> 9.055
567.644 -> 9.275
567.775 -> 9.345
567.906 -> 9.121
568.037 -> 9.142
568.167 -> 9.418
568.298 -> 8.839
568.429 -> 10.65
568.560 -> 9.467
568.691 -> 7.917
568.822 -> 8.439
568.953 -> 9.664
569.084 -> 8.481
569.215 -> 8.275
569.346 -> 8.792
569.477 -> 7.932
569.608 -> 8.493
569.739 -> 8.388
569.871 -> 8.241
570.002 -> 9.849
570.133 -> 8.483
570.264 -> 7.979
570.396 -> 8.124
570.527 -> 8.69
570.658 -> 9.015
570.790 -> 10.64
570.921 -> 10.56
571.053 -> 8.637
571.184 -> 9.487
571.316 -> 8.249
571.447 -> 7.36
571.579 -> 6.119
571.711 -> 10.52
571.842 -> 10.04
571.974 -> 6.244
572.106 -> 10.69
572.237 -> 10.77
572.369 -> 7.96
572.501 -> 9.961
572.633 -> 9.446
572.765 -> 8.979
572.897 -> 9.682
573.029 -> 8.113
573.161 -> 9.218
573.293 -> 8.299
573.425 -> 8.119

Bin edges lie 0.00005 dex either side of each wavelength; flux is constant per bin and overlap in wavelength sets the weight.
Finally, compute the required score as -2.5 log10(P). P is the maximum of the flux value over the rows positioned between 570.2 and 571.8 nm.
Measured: -2.57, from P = 10.64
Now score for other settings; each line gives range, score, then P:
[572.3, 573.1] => -2.50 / 9.961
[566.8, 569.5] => -2.57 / 10.65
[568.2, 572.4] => -2.58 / 10.77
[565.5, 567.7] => -2.42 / 9.275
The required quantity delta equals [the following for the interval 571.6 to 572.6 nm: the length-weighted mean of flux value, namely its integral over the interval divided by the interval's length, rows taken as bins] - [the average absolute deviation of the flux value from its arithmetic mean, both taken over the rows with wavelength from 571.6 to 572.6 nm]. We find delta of 8.0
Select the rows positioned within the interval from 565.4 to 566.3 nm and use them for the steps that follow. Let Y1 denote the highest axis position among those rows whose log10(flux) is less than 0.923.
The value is 566.078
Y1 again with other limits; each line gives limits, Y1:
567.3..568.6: 567.383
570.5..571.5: 571.447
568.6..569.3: 569.215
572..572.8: 572.369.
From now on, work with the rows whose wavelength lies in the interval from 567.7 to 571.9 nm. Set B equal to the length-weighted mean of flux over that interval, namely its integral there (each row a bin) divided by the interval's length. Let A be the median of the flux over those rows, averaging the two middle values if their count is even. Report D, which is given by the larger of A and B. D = 8.9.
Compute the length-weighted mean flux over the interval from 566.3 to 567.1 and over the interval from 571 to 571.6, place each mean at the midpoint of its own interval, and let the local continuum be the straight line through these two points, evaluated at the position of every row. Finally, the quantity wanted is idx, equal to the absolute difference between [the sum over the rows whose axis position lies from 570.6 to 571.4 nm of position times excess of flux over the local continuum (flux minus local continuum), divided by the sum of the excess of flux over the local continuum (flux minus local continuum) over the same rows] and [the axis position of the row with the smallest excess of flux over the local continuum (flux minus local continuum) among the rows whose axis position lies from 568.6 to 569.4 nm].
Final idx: 2.21 nm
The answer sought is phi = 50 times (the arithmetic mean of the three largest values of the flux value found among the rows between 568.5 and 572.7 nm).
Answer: 535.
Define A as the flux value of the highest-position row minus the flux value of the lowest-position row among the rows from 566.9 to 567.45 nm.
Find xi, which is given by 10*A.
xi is 18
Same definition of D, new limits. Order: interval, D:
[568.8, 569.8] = 8.6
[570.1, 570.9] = 8.9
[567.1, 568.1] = 9.1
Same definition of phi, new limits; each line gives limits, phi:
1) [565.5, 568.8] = 492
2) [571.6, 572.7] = 533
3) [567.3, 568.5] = 490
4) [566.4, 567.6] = 419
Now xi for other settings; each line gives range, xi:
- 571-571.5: -13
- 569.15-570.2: 2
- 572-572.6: -7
